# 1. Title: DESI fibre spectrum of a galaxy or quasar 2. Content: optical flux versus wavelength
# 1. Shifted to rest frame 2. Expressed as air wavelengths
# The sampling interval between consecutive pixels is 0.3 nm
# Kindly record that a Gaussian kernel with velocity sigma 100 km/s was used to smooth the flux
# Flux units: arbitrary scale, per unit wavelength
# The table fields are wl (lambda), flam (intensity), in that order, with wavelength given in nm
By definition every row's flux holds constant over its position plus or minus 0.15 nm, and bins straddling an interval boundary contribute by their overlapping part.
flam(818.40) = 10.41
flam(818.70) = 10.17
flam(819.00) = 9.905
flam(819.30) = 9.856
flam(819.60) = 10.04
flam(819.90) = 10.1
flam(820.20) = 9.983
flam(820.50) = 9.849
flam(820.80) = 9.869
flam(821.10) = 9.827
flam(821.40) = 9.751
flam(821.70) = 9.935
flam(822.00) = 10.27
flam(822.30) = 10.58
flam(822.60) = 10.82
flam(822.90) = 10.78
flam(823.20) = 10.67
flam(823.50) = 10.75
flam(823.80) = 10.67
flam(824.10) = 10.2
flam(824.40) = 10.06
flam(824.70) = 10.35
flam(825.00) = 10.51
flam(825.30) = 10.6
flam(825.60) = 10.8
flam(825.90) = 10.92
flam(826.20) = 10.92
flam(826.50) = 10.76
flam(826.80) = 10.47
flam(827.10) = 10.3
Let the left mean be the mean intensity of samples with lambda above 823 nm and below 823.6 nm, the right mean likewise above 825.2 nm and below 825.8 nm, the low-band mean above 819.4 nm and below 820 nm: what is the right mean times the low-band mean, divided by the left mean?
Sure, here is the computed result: 10.06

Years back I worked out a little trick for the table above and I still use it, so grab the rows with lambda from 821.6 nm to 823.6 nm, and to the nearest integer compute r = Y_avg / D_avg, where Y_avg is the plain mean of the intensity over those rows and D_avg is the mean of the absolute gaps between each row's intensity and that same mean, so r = 42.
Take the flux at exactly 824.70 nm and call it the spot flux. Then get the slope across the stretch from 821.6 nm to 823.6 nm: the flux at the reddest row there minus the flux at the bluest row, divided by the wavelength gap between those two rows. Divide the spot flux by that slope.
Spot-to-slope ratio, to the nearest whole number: 23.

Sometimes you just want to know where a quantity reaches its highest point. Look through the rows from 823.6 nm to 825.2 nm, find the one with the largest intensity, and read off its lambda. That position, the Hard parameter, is 823.80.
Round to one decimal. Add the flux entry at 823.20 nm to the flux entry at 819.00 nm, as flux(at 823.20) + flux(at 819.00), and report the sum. 20.6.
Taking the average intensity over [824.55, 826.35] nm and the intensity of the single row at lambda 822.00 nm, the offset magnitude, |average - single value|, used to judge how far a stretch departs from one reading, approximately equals 0.41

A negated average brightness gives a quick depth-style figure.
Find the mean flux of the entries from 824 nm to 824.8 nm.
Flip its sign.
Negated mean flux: -10.2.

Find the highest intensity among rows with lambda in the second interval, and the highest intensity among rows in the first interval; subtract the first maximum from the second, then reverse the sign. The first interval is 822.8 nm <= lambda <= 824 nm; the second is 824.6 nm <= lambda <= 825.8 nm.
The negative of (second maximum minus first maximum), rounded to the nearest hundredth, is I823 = -0.02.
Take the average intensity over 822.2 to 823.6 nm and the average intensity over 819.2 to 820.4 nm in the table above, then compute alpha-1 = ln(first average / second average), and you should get 0.070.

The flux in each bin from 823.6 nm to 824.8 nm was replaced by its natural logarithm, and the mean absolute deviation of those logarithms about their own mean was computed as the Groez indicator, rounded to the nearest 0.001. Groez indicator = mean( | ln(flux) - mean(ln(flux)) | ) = 0.018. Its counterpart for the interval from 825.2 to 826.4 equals 0.010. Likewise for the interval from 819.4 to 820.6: 0.008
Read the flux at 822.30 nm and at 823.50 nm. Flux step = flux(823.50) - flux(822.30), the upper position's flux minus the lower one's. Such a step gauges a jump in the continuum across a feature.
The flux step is 0.17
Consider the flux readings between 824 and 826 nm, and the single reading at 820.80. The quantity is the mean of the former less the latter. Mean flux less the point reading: 0.62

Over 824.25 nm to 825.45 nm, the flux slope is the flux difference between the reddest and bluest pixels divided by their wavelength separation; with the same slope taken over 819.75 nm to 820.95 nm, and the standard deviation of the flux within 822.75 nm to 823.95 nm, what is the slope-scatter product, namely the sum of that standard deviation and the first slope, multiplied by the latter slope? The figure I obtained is -0.17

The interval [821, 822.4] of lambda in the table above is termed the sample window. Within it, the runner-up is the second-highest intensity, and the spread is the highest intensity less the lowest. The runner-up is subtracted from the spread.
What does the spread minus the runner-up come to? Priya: -9.4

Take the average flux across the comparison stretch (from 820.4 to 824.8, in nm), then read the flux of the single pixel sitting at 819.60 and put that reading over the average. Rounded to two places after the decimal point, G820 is 0.98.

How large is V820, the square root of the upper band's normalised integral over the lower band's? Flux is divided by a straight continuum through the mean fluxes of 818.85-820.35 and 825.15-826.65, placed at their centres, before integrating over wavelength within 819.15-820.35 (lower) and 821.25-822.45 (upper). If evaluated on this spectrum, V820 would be 0.99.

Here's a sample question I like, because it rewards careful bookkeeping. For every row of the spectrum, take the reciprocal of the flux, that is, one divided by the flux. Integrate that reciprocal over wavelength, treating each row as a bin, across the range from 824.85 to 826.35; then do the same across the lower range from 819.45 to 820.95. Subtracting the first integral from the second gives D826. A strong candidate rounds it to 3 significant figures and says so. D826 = 0.0109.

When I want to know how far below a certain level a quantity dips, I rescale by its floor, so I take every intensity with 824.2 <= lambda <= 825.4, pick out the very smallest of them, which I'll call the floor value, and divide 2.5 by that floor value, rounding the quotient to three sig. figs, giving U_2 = 0.249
